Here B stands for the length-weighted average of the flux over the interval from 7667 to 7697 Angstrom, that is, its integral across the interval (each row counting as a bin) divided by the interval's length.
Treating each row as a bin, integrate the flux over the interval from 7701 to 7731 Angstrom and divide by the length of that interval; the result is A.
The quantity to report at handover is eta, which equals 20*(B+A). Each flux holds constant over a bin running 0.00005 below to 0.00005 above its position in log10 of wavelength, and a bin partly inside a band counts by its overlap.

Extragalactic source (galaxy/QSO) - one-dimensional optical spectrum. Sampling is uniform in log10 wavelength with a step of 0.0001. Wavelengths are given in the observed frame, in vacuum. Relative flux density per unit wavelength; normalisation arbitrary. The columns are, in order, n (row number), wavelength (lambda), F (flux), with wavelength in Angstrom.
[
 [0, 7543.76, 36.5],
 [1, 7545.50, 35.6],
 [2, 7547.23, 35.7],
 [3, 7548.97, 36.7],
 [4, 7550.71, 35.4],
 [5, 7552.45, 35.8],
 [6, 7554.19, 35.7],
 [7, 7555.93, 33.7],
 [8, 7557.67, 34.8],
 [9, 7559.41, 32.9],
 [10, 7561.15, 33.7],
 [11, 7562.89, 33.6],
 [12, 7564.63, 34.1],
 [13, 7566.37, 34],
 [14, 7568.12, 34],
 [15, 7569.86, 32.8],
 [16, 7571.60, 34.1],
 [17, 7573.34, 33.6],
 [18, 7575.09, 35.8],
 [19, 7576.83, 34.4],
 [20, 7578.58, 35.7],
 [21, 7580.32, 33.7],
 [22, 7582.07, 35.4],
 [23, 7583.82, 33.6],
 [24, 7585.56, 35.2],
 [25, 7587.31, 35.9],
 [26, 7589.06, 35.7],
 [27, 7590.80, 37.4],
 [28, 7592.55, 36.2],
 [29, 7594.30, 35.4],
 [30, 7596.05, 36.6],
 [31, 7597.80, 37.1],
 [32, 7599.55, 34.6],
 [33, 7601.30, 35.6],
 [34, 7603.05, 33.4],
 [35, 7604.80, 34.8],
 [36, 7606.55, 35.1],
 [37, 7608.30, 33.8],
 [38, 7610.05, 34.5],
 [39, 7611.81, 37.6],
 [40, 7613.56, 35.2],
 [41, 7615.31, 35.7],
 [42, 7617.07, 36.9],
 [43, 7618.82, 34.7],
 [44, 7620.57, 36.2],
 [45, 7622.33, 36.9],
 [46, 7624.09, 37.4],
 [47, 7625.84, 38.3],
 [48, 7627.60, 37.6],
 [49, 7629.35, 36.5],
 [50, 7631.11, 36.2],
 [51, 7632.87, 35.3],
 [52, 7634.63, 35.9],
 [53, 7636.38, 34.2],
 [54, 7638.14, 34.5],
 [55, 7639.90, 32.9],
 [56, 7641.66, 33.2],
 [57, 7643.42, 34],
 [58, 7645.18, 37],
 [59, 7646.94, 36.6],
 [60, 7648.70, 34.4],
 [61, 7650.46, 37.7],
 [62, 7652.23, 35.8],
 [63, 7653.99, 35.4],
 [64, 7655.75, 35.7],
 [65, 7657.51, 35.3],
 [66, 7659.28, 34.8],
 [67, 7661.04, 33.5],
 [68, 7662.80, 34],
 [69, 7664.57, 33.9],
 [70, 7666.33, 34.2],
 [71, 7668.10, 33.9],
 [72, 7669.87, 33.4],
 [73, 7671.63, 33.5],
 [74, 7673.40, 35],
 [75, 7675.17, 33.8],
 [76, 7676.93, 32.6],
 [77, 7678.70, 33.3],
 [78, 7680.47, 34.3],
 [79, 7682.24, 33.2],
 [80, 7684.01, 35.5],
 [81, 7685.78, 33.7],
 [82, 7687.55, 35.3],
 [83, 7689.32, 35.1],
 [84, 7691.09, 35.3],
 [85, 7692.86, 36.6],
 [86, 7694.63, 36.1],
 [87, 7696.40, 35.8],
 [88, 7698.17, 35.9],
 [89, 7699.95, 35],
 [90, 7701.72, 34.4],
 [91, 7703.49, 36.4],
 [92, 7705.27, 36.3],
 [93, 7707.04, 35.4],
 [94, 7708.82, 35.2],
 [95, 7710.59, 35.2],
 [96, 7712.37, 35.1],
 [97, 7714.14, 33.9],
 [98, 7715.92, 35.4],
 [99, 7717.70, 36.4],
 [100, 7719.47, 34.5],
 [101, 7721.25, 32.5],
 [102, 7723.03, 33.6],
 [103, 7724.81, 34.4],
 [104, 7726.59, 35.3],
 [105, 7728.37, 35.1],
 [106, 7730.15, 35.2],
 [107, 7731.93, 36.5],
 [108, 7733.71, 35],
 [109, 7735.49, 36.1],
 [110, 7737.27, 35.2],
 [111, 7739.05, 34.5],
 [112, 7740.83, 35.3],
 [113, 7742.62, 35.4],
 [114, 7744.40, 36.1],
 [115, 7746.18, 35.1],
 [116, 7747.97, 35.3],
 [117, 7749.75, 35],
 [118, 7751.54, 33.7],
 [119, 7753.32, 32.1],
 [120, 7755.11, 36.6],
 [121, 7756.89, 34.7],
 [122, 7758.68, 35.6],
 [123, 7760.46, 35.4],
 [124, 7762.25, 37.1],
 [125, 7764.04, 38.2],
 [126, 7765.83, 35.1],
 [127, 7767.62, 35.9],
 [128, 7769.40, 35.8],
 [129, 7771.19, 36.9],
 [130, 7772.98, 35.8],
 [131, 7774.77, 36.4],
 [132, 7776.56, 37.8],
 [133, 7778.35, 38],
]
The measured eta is 1389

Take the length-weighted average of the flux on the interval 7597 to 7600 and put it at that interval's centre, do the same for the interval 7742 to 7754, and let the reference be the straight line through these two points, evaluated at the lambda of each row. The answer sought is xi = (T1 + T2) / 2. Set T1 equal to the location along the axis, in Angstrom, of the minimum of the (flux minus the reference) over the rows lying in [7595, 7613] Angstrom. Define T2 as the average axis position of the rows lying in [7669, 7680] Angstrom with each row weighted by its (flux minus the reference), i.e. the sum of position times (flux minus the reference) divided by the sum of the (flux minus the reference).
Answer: 7638.8 Angstrom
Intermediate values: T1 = 7603.05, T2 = 7674.6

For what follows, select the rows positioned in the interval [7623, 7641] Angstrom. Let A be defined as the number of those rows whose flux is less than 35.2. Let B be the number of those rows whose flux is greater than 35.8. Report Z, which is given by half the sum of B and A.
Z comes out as 4.5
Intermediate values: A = 3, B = 6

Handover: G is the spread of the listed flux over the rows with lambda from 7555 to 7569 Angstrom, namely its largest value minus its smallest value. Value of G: 1.9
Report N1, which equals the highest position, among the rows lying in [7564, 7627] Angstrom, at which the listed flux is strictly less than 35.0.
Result 7618.82 Angstrom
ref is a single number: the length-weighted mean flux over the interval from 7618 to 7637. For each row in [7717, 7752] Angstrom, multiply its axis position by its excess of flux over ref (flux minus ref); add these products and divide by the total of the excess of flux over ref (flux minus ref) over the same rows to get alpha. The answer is 7733.5 Angstrom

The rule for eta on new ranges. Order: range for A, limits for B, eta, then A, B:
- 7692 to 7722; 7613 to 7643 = 1421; 35.3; 35.7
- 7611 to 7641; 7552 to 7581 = 1405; 36.0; 34.2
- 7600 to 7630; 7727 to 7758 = 1420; 35.9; 35.1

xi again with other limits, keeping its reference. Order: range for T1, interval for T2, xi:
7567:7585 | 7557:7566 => 7565.5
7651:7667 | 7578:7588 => 7621.7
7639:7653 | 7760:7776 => 7703.7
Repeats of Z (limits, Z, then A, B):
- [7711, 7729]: 4.0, 7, 1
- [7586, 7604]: 3.5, 2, 5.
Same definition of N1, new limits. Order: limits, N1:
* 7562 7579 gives 7576.83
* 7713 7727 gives 7724.81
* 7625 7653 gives 7648.70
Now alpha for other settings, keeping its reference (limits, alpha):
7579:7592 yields 7582.3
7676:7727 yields 7700.4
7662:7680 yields 7671.2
